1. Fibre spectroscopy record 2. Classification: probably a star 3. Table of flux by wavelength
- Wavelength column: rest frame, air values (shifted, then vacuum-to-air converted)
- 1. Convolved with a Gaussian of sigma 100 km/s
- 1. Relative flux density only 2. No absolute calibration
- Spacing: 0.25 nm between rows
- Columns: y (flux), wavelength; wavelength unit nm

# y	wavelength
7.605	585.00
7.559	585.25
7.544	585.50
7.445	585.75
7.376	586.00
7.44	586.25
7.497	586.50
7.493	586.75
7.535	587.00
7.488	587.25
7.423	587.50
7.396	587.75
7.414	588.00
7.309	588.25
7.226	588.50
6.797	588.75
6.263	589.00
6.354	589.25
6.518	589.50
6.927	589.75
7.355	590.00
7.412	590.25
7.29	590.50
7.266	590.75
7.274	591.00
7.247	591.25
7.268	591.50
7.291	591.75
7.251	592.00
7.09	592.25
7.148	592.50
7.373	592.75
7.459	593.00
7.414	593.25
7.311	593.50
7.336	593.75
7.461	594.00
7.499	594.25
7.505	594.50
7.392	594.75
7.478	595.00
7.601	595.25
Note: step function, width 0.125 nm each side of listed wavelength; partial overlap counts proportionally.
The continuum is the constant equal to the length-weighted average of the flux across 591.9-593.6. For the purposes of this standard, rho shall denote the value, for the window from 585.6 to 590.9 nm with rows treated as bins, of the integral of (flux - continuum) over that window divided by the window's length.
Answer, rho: -0.09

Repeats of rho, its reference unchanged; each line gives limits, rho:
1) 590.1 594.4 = 0.03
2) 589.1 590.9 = -0.28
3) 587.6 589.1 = -0.21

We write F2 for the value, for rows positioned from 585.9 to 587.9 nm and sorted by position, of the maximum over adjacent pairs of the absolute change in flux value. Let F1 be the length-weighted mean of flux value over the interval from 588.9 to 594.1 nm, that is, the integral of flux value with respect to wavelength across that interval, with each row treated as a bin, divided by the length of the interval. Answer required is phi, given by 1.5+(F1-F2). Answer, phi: 8.6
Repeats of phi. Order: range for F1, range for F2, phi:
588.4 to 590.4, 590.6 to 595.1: 8.1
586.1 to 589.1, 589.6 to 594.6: 8.4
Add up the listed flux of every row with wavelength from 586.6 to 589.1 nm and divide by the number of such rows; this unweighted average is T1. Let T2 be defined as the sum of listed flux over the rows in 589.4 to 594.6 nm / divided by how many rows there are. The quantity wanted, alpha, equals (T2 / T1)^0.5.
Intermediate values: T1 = 7.23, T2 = 7.27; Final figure 1.00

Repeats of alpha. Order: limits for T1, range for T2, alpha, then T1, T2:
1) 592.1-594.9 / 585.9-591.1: 0.99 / 7.36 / 7.19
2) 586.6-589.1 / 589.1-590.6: 0.98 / 7.23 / 6.98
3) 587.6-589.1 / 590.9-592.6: 1.01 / 7.07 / 7.22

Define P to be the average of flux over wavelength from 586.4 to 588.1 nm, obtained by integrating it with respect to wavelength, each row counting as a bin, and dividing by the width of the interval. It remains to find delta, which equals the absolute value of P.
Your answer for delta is 7.46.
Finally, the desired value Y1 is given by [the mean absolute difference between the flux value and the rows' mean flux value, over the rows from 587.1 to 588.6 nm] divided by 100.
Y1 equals 0.0007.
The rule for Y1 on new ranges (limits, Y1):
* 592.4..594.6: 0.0009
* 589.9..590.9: 0.0005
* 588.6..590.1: 0.0032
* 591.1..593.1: 0.0008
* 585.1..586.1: 0.0007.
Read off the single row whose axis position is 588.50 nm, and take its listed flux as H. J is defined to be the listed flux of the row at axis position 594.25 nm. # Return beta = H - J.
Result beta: -0.3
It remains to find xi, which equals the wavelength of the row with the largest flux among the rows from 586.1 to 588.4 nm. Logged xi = 587.00 nm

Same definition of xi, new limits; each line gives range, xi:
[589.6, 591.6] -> 590.25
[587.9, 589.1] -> 588.00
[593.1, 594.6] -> 594.50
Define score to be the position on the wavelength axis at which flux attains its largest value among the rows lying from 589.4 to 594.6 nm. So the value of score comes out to 594.50 nm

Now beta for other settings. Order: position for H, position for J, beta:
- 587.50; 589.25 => 1.1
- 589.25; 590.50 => -0.9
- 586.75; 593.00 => 0.0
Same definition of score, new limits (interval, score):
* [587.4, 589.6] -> 587.50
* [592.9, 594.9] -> 594.50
